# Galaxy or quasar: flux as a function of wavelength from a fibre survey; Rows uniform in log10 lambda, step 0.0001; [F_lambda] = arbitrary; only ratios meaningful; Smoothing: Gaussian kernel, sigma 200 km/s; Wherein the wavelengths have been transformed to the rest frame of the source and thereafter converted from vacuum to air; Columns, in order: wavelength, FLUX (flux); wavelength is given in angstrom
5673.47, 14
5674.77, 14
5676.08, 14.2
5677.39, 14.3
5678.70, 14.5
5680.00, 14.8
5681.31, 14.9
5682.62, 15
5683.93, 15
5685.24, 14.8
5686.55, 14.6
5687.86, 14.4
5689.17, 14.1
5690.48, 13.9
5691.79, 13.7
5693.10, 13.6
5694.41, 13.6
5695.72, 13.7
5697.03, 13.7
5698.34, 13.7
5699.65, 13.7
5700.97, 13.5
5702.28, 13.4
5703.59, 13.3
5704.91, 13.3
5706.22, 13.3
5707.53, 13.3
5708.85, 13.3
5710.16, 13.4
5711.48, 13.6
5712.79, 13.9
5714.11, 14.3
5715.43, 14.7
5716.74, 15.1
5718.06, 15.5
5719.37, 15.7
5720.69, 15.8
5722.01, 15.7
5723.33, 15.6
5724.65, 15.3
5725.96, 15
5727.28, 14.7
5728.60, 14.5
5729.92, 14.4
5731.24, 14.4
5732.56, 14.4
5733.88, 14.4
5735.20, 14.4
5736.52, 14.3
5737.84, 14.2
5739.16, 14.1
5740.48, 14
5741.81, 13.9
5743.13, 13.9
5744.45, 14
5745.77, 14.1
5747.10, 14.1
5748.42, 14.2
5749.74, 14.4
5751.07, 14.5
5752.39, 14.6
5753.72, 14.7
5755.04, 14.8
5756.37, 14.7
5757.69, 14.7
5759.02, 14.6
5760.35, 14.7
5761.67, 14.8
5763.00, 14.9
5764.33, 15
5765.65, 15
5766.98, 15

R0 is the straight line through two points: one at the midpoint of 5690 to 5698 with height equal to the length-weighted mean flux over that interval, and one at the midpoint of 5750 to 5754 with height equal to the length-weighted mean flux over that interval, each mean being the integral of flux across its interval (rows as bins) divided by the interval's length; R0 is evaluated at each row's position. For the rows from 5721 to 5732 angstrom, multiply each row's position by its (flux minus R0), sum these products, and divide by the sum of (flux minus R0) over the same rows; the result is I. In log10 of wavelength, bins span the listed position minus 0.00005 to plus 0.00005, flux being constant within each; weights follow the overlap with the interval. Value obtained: 5724.6 angstrom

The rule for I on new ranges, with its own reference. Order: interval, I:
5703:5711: 5706.9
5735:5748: 5743.2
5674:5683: 5679.5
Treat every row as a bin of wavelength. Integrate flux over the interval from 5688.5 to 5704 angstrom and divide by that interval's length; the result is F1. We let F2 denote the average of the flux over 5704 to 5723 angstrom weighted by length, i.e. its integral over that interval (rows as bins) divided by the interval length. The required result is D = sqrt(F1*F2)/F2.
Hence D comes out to 0.976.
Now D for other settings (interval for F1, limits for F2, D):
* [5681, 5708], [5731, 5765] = 0.983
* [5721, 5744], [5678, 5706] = 1.018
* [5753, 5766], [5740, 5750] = 1.025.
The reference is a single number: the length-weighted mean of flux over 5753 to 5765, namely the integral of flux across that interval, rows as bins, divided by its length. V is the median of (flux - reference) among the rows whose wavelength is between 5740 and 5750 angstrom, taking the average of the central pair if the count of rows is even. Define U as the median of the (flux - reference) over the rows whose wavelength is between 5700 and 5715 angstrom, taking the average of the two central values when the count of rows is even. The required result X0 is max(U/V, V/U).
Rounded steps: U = -1.37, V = -0.72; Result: 1.9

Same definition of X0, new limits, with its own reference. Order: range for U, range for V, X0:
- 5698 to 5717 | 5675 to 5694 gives 4.0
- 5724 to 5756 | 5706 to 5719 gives 2.8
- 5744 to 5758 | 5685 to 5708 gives 4.0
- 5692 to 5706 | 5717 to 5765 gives 5.4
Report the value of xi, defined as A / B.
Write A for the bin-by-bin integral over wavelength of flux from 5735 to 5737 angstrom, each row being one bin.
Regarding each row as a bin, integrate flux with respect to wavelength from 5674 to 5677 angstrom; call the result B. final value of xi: 0.68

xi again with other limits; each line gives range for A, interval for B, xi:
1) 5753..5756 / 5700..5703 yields 1.09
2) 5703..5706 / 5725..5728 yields 0.89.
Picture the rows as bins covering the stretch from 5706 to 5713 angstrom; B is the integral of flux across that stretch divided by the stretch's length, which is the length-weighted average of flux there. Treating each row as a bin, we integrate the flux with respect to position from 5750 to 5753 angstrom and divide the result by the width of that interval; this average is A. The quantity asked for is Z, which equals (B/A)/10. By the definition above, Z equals 0.093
